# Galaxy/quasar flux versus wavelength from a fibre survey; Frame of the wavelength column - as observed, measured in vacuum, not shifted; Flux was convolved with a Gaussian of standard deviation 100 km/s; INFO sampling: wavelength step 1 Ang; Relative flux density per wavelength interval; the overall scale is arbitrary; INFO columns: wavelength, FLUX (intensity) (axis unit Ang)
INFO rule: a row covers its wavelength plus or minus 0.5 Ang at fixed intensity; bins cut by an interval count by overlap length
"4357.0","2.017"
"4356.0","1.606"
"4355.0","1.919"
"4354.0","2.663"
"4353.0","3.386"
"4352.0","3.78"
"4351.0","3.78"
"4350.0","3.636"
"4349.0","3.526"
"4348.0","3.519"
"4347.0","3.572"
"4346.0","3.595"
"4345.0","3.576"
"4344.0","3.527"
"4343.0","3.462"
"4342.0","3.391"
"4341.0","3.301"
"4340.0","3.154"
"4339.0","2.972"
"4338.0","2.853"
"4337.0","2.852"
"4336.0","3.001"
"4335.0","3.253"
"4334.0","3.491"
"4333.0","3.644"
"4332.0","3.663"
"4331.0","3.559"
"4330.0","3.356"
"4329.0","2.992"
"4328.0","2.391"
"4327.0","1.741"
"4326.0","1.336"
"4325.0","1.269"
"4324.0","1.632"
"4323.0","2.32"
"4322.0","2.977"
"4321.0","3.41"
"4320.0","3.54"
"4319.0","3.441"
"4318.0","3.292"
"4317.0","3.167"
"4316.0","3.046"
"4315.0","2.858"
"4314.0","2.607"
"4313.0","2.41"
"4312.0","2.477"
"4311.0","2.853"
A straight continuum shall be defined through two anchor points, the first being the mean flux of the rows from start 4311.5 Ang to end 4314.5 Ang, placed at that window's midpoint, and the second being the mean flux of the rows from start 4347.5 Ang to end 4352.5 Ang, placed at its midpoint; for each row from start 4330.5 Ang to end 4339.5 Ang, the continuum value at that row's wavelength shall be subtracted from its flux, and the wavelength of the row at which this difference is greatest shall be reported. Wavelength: 4332.0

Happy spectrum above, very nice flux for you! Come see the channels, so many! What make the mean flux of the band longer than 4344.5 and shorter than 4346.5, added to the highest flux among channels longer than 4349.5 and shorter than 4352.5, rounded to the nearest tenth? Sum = 7.4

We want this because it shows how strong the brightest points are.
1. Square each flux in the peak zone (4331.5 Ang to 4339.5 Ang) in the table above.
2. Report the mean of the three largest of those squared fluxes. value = 13.0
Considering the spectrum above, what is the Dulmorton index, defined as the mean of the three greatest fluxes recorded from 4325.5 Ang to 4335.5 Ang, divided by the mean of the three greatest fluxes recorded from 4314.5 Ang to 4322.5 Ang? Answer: 1.046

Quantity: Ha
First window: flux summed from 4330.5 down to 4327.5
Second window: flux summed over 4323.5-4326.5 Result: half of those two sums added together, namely 6.5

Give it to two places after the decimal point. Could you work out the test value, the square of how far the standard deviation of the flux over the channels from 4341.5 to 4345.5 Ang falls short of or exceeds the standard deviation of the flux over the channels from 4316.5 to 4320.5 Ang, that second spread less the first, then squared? 0.01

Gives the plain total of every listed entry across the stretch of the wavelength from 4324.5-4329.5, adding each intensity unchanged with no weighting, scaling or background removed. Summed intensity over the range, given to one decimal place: 9.7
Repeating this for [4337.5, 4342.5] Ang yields 15.7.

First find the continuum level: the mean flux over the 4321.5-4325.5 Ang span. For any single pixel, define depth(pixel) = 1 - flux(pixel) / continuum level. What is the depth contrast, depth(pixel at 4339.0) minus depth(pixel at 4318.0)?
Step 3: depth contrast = 0.16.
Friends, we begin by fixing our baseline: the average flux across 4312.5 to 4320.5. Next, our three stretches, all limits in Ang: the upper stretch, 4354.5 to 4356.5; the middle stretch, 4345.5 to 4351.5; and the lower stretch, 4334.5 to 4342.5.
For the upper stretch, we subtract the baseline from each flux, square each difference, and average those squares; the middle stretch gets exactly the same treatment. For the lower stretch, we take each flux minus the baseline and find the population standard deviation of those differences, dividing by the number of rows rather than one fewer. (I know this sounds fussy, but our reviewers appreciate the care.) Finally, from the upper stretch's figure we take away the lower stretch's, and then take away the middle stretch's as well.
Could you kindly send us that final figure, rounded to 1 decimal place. 1.2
